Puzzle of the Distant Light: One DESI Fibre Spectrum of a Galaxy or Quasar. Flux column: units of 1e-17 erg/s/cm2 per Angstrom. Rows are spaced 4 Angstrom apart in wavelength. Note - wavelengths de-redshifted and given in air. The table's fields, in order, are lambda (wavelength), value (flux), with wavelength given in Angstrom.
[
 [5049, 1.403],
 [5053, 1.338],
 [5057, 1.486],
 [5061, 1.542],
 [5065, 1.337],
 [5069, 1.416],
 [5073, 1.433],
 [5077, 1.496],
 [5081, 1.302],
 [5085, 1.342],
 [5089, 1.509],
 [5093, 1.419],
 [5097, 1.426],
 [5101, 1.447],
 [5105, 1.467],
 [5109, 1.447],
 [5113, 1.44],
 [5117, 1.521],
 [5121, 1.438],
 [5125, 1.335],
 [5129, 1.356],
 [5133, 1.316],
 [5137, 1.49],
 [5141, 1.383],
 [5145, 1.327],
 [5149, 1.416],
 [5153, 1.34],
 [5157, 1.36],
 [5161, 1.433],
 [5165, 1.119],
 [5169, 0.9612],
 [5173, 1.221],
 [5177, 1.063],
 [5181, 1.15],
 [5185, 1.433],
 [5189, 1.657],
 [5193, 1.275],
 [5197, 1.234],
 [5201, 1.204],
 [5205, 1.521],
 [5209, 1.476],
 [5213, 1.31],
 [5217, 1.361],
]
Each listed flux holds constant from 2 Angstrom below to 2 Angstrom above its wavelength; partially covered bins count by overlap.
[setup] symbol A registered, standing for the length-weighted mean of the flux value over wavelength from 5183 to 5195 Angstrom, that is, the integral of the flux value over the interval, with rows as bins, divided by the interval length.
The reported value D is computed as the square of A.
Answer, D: 2.12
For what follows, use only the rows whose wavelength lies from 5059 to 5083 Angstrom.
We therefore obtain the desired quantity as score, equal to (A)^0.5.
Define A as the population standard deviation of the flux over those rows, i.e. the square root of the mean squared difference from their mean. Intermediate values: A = 0.08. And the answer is 0.29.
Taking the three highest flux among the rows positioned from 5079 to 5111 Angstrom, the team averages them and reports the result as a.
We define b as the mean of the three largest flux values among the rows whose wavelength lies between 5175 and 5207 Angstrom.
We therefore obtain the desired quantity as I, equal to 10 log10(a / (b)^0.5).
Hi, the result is 0.75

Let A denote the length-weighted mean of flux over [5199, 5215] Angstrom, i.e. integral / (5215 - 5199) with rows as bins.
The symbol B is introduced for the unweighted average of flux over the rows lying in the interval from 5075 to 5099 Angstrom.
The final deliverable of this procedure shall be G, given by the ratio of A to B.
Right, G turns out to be 0.97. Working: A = 1.38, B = 1.42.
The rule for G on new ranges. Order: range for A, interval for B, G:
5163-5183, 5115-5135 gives 0.79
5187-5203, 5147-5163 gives 0.97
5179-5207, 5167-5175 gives 1.24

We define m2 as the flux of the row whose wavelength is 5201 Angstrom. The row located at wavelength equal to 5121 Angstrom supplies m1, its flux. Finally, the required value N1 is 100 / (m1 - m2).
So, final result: 427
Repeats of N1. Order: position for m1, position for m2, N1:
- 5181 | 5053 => -532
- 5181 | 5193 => -800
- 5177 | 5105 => -248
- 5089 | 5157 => 671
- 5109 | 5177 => 260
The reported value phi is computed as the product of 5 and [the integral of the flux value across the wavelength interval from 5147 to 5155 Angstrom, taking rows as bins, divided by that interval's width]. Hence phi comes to 6.89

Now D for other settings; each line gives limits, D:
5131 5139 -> 1.97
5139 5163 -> 1.89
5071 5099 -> 2.01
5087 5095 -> 2.14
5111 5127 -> 2.05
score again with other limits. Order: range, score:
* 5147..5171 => 0.42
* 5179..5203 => 0.41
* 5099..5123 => 0.17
